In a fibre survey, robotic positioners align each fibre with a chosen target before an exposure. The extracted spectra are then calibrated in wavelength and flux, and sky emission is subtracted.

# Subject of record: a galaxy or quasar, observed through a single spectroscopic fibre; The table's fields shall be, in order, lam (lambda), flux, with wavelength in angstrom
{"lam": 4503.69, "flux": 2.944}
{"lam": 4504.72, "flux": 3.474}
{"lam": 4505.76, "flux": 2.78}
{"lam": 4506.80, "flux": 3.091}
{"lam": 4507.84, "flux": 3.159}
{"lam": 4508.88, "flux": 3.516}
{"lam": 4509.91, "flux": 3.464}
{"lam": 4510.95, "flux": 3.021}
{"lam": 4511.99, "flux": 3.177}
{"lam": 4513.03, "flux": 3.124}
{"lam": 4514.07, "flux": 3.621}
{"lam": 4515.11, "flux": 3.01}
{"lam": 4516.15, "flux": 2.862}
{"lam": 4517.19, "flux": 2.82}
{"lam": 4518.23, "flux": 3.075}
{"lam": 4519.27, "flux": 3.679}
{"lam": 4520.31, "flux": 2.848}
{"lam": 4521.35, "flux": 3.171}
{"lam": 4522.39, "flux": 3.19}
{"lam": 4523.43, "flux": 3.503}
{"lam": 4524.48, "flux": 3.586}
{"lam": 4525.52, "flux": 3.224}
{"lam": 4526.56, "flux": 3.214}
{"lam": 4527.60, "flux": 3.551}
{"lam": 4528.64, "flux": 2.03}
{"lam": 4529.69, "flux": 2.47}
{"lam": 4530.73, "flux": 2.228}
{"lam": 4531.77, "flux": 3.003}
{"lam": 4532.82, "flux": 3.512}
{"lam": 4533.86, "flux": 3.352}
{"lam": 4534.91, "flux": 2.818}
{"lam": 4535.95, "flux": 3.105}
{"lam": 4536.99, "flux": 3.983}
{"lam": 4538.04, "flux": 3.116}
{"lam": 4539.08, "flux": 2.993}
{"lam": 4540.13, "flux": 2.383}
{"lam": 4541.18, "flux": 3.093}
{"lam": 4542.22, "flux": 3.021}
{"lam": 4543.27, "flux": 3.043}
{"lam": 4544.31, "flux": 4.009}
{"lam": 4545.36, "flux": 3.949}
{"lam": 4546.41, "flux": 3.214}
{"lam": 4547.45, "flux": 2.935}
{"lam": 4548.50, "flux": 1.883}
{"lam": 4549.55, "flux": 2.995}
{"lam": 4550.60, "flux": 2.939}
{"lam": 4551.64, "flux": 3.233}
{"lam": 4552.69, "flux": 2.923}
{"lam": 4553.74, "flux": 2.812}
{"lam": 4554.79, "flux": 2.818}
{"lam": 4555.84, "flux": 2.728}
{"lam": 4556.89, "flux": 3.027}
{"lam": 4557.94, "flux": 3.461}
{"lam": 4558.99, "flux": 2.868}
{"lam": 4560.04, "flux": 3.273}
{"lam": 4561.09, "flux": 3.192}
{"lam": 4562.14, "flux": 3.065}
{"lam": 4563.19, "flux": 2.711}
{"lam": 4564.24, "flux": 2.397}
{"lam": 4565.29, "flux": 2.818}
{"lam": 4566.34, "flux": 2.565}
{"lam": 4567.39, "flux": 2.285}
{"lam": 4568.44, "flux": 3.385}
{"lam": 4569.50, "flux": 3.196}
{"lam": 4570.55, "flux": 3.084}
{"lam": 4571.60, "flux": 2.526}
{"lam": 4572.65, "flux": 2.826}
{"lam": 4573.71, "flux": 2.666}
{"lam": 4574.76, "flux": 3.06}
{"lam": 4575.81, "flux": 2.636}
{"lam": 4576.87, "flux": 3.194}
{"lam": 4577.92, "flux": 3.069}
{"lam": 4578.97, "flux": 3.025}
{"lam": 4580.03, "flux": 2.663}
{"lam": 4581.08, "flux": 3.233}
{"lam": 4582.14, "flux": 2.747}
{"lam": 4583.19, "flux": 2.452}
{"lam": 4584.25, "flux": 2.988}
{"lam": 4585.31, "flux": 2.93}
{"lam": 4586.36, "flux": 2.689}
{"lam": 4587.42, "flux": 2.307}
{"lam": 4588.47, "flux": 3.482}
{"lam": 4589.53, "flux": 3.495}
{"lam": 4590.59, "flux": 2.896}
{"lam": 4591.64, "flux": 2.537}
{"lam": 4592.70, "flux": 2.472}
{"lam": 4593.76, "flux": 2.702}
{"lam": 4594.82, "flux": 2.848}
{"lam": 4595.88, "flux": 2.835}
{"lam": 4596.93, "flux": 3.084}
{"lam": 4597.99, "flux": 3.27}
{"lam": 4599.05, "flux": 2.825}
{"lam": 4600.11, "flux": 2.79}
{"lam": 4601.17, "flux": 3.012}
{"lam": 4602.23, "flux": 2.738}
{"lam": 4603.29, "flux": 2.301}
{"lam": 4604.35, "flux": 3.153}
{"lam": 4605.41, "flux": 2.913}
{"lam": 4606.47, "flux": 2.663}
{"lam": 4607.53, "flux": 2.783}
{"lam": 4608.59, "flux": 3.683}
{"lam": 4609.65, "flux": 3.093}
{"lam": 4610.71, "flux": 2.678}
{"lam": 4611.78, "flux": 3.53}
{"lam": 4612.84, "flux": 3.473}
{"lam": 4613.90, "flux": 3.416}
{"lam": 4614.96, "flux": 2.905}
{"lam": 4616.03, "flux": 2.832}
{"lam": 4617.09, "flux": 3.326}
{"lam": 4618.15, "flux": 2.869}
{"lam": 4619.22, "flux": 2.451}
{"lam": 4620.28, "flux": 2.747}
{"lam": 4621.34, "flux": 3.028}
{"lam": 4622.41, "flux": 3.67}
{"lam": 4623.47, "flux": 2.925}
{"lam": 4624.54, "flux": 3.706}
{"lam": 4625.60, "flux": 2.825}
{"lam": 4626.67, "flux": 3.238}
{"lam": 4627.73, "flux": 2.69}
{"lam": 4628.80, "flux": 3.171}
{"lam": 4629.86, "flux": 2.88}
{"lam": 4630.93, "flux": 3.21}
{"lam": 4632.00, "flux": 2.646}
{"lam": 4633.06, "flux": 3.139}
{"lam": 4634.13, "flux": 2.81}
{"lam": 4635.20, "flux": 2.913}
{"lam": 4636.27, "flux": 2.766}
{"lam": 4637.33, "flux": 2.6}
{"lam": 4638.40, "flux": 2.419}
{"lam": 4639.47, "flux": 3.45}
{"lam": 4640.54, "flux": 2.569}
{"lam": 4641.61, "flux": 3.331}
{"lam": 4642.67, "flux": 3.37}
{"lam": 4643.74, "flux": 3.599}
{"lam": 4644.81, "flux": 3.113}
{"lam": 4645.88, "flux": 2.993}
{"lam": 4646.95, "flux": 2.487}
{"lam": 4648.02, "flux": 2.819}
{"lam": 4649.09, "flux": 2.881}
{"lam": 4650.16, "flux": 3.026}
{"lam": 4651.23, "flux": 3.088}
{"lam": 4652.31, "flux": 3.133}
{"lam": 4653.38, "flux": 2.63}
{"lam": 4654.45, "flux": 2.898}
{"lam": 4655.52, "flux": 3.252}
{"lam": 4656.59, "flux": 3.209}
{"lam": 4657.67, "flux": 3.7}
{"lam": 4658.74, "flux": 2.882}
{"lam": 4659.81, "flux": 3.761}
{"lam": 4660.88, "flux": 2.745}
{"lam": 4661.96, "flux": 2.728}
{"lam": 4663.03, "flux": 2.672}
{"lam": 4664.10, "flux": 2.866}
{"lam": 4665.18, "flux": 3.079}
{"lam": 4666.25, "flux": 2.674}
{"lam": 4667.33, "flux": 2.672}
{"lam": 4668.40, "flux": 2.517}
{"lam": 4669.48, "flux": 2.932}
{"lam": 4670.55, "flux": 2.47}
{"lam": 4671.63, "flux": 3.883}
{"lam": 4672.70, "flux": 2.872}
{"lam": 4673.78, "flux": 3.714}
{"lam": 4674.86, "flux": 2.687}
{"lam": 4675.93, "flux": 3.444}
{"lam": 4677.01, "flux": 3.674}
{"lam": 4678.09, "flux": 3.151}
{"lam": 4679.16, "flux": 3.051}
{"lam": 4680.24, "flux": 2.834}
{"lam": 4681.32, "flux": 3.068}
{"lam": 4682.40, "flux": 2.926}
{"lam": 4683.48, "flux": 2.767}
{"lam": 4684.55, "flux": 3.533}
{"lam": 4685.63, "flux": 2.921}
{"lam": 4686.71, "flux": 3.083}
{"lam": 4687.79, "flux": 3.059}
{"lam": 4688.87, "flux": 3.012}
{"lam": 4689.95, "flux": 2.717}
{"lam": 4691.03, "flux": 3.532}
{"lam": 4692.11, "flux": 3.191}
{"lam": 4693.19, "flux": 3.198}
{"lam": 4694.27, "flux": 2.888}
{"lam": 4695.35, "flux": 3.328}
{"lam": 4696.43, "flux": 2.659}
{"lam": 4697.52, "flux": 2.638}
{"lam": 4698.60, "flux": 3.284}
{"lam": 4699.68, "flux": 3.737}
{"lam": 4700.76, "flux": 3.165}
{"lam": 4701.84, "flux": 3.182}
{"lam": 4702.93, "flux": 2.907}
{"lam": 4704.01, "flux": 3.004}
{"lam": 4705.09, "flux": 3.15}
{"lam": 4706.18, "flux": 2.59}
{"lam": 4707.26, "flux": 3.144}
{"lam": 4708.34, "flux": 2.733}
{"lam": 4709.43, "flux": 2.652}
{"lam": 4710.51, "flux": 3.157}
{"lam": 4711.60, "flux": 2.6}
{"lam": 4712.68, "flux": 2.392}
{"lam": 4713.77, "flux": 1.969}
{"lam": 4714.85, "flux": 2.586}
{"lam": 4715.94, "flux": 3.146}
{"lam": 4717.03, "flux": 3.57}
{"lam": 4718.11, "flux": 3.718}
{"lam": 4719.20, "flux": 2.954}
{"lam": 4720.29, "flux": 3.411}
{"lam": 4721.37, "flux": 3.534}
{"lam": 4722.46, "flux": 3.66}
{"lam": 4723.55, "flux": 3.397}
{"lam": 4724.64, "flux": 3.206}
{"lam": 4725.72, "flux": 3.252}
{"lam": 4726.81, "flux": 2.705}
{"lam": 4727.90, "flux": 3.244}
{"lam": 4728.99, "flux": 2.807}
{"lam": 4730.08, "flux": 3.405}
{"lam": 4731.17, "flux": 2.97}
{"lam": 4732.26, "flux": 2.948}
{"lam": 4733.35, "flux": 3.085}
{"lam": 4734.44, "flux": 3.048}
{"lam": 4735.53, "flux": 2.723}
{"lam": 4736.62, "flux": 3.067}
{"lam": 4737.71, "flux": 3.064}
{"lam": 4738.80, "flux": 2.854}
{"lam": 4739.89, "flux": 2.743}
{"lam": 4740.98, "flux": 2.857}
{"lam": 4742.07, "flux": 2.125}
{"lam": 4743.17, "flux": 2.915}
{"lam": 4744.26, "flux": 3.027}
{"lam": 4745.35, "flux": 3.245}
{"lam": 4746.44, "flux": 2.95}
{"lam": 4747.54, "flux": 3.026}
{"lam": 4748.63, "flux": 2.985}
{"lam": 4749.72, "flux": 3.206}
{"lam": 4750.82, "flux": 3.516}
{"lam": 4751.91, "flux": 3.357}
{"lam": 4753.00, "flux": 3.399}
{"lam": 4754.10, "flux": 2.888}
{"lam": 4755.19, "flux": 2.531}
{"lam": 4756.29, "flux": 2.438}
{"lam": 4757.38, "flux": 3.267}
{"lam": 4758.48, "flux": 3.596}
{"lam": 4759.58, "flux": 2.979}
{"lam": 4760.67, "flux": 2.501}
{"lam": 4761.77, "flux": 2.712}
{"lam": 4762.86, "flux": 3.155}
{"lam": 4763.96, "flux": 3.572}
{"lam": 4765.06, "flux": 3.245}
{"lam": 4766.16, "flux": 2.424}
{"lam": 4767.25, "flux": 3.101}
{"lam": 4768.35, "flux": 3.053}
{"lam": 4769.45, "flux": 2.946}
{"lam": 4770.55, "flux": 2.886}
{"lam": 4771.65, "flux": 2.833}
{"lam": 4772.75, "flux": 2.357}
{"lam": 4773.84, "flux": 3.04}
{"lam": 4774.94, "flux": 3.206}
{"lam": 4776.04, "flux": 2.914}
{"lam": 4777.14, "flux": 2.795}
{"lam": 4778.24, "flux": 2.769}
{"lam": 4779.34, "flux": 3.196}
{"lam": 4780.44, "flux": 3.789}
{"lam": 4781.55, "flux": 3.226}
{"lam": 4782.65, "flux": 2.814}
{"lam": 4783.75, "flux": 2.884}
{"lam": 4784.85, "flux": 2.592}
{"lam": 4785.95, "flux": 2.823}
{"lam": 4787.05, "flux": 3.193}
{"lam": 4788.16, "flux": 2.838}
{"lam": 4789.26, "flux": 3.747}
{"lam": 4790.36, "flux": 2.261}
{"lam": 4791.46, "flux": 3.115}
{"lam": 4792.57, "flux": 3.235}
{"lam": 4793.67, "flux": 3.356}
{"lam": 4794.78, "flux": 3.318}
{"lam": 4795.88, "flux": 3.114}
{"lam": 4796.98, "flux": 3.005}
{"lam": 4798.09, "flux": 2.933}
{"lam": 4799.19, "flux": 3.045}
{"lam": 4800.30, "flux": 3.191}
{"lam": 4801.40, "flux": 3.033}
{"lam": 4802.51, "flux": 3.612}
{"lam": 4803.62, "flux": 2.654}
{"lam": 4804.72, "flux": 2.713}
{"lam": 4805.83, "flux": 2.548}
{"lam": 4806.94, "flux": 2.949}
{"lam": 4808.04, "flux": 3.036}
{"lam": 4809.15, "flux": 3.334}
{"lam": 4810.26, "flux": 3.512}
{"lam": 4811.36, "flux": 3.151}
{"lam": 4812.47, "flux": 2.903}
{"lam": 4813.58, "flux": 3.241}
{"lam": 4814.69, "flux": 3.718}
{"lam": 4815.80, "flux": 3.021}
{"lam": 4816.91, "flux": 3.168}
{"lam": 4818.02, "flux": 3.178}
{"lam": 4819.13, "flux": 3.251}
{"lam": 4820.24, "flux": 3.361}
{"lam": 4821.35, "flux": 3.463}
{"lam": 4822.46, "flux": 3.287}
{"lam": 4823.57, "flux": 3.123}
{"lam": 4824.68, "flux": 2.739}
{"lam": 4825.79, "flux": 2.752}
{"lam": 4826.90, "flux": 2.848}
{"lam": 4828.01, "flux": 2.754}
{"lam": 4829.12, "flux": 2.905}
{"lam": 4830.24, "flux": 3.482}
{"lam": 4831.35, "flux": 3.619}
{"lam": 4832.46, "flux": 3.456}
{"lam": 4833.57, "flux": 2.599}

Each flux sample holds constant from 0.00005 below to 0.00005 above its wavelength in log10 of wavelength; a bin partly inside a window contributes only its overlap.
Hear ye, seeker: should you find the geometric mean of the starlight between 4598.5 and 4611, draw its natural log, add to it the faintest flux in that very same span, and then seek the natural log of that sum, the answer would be 1.210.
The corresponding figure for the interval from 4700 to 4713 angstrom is 1.238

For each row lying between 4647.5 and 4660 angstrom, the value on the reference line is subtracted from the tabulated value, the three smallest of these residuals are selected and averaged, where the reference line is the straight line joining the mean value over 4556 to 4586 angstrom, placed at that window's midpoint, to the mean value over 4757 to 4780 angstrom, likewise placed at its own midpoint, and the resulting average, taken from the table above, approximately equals -0.16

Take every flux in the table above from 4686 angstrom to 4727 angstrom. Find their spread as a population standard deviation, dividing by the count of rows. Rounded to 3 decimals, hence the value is 0.387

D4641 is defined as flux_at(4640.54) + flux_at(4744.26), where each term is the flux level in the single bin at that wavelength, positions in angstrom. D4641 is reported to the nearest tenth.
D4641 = 5.6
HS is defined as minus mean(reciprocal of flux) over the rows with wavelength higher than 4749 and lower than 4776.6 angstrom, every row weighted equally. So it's -0.338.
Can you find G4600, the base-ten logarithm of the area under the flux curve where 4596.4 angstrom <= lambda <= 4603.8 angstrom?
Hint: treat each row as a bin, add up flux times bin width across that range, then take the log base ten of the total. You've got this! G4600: 1.33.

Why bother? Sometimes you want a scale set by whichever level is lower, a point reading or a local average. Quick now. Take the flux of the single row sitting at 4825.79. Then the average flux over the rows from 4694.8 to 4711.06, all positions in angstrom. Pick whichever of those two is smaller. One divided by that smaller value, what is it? 0.363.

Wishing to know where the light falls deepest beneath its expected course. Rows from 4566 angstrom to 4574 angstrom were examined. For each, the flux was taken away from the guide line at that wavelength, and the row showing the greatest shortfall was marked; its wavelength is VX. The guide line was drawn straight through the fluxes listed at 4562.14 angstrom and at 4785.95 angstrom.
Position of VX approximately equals 4567.39 angstrom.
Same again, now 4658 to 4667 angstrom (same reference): 4663.03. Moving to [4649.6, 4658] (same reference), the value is 4653.38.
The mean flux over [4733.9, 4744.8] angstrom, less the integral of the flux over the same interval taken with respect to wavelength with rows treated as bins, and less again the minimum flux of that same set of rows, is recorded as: -30.3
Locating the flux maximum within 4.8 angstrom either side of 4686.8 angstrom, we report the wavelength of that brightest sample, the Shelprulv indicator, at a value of 4684.55 angstrom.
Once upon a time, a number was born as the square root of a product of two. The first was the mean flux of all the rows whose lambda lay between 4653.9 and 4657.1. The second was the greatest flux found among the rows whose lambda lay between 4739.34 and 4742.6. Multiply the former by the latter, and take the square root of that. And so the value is 2.99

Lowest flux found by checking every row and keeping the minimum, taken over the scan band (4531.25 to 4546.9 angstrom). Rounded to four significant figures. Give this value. 2.383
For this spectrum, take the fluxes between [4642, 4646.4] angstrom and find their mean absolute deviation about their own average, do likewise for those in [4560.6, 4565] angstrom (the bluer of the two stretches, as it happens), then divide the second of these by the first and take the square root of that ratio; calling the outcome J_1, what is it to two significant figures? 1.2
